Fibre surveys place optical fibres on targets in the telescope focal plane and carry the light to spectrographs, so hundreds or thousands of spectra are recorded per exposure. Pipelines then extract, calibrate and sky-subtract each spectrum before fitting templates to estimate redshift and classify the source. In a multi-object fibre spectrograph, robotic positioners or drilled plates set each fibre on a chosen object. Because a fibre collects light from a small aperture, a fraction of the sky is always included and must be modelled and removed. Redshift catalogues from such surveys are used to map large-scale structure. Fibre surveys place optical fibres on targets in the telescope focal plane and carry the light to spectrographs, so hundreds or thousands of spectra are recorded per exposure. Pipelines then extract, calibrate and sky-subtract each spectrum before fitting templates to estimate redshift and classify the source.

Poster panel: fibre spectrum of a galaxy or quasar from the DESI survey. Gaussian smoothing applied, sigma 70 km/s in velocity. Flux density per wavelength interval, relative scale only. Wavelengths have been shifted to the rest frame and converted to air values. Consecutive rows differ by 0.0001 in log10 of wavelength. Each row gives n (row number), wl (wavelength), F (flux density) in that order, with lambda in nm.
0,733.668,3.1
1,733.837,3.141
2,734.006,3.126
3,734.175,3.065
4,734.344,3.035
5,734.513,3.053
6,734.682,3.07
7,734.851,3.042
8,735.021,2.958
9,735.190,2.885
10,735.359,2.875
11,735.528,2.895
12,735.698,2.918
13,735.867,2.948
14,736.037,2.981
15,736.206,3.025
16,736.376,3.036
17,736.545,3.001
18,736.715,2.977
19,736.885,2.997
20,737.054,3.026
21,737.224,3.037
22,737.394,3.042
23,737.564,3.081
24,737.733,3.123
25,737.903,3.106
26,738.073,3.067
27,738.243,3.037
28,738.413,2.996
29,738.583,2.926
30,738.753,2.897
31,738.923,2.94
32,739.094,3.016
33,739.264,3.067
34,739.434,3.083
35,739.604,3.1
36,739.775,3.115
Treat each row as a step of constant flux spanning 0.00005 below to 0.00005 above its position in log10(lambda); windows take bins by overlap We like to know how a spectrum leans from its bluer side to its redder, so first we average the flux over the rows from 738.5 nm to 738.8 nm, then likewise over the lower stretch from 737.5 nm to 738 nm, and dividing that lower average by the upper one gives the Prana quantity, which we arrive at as 1.07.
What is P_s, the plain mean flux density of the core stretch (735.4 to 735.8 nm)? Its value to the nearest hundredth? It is 2.91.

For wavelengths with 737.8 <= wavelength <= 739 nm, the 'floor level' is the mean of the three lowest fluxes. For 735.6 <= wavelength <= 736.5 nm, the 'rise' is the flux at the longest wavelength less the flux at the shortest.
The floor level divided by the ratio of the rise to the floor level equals 72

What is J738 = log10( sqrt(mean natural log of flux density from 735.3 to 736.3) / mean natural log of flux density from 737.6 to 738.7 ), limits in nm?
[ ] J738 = -0.030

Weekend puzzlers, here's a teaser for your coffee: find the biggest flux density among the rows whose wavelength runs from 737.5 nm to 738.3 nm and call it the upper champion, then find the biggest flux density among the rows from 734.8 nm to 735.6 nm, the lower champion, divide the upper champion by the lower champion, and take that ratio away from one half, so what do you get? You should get -0.53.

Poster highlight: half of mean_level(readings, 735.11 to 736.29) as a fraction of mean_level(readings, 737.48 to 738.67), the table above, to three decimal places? 0.481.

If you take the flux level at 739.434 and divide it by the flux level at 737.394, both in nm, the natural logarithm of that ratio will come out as 0.013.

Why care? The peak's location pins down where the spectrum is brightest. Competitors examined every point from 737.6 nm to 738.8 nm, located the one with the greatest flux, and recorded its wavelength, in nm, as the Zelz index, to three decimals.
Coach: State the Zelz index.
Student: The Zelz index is 737.733 nm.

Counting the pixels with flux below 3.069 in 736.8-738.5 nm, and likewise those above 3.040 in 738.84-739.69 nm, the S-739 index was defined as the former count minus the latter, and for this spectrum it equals 4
